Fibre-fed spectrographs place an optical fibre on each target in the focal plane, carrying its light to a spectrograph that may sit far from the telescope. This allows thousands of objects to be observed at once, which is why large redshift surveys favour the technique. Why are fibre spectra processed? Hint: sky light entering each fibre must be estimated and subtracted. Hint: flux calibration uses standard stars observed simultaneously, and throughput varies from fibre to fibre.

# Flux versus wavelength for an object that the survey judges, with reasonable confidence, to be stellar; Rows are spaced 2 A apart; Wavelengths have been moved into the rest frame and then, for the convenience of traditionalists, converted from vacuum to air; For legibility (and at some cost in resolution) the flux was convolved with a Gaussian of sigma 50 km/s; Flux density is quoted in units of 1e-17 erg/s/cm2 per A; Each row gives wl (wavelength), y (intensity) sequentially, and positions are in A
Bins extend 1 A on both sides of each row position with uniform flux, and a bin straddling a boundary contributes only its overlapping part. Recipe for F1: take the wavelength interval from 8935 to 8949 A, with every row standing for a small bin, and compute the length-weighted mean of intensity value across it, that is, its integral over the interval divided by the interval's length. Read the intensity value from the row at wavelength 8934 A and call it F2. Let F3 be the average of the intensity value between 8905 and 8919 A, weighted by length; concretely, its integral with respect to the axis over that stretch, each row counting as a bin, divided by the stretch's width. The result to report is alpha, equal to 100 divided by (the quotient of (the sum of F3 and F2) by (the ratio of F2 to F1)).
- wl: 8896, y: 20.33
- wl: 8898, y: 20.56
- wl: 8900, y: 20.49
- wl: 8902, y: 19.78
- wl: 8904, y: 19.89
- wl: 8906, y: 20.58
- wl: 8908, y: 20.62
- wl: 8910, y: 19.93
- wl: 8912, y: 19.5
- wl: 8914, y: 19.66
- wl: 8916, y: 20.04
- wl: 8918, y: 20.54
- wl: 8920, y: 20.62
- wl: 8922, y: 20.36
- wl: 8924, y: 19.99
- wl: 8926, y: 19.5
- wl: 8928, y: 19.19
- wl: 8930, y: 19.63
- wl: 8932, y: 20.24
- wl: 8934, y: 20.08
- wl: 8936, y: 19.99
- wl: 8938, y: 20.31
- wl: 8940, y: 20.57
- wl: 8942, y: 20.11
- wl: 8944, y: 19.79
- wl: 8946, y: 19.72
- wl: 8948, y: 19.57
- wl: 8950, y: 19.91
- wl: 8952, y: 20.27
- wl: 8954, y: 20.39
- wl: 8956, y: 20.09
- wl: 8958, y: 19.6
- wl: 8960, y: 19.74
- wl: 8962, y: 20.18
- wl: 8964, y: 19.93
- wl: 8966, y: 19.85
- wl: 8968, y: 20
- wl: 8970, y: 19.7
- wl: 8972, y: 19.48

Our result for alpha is 2.50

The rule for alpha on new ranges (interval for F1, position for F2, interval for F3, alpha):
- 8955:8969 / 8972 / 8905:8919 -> 2.47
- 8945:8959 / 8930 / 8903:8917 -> 2.48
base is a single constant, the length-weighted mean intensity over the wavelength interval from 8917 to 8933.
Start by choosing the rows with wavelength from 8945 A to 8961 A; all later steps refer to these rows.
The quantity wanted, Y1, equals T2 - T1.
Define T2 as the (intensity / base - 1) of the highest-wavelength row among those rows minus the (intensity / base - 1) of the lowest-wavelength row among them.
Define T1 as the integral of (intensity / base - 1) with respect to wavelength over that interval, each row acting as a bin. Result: 0.08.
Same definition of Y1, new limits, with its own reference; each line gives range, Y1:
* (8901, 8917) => 0.02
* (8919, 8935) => 0.02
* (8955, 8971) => 0.08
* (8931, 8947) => -0.10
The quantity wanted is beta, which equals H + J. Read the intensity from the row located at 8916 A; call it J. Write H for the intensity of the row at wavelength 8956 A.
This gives 40.13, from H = 20.09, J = 20.04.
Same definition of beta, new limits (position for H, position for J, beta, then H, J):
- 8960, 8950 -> 39.65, 19.74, 19.91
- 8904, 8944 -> 39.68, 19.89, 19.79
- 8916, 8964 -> 39.97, 20.04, 19.93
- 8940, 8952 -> 40.84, 20.57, 20.27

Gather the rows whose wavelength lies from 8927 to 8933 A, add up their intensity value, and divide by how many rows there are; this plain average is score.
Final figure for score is 19.69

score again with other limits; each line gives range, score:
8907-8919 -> 20.05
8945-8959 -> 19.94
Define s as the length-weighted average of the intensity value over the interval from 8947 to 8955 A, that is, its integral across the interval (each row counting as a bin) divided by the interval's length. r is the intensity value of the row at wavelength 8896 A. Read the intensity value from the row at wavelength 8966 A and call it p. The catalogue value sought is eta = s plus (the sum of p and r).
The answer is 60.2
